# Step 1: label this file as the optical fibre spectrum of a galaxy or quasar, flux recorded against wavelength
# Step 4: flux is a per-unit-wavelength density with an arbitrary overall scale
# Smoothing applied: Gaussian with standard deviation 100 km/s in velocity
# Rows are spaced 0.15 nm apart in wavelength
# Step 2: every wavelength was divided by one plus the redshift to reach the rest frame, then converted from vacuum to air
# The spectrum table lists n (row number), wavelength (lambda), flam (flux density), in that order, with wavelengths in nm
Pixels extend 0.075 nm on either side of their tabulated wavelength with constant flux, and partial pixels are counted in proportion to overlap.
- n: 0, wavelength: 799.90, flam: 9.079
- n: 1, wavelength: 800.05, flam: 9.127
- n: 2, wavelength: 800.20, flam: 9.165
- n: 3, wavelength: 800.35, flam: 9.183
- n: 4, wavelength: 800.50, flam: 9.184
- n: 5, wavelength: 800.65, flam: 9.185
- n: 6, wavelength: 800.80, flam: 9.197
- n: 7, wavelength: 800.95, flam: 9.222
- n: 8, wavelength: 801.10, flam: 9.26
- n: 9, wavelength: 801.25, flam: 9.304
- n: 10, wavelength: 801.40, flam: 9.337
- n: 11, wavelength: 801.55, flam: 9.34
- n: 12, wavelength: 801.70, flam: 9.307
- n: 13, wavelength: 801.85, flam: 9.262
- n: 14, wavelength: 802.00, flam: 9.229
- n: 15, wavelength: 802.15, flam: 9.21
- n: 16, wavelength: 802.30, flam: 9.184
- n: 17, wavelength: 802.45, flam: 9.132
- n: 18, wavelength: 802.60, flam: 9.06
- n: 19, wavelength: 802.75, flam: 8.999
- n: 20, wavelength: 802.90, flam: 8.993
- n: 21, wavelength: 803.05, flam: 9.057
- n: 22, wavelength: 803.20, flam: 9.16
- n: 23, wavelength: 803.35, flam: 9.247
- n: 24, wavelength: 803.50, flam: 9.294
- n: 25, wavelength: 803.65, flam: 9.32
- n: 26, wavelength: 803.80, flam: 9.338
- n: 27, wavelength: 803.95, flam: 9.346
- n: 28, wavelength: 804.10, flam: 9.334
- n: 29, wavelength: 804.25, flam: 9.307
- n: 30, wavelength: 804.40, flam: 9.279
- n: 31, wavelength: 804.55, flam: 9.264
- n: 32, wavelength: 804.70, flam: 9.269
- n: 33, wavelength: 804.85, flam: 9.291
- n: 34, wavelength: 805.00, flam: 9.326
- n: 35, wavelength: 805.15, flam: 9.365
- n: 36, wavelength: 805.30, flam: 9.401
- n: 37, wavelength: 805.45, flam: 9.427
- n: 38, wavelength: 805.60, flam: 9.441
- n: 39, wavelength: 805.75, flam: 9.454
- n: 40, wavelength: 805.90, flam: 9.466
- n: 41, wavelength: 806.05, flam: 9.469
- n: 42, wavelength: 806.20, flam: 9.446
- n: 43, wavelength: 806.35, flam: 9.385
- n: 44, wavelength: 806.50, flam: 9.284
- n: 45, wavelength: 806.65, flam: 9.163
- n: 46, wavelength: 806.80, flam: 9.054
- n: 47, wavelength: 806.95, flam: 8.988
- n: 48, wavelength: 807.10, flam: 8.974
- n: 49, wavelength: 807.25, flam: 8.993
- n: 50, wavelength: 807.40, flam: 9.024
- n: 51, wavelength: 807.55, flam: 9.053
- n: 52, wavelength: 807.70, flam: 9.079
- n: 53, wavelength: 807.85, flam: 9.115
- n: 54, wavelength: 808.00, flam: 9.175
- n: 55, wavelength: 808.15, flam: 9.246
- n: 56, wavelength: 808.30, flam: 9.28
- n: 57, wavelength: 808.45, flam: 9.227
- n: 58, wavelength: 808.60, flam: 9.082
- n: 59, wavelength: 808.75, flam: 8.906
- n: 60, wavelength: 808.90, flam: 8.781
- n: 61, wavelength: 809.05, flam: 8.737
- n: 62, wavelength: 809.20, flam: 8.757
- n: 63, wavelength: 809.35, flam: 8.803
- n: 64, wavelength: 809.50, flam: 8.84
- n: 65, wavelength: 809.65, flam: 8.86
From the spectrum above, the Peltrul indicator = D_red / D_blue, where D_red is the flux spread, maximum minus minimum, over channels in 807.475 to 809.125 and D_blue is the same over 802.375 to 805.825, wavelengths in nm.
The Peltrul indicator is 1.2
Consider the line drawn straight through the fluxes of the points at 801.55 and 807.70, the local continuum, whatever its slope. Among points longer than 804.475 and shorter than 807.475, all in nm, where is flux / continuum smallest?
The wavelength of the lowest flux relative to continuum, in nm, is 807.10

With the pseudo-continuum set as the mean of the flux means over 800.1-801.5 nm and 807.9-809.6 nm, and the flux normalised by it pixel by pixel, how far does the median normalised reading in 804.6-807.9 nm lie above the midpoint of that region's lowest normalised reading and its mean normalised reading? 0.019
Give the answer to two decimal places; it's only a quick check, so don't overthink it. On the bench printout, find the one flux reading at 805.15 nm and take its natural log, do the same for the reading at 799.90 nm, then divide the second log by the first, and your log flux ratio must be 0.99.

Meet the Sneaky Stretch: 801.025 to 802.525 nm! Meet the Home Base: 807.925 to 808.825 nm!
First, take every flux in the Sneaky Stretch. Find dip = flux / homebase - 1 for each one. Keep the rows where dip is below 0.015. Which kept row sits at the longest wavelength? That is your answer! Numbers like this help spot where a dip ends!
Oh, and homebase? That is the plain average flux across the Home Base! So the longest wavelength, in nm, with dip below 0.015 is 802.45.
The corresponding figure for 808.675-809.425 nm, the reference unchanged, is 809.35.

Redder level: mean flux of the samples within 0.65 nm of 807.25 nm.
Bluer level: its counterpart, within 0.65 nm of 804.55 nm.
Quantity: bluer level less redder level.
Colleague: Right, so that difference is 0.26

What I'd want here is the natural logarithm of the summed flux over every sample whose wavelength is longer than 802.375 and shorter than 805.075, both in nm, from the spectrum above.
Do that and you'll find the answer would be 5.11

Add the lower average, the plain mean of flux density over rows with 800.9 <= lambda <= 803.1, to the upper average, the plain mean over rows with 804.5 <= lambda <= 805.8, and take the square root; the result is 4.307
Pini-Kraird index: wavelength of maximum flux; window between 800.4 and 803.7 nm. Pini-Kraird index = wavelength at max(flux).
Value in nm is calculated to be 801.55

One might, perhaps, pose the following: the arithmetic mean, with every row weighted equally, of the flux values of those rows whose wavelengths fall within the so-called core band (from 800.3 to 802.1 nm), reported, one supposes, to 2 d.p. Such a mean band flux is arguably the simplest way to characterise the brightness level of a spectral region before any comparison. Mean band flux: 9.25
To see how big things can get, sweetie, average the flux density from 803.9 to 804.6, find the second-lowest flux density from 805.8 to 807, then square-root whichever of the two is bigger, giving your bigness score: 3.05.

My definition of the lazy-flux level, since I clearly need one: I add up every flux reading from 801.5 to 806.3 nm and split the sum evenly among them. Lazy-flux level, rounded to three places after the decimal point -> 9.282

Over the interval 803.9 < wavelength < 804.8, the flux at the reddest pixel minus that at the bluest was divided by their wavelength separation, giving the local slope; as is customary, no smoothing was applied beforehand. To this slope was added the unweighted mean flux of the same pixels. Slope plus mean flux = 9.20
